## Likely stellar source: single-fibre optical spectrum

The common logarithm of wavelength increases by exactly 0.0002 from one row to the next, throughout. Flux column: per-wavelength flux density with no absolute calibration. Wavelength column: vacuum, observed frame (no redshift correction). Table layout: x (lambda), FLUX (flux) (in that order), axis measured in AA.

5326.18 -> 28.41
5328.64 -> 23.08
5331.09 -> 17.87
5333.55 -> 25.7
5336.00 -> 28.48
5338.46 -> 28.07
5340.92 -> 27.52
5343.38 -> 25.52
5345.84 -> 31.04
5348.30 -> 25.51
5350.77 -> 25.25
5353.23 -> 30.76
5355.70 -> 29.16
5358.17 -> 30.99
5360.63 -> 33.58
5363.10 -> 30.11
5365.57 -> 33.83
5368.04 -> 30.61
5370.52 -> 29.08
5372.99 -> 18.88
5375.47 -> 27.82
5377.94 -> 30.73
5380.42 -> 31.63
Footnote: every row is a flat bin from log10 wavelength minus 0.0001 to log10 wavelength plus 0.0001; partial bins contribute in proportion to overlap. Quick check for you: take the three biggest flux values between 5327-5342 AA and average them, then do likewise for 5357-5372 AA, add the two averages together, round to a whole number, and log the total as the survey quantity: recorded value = 61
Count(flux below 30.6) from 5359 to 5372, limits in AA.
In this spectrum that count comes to 2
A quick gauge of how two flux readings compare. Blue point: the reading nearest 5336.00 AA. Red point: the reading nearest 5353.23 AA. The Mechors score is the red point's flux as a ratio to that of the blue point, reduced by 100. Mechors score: -98.9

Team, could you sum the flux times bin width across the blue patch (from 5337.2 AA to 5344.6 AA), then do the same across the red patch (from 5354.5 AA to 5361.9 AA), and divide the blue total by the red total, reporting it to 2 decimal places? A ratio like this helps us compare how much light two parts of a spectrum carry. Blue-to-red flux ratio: 0.86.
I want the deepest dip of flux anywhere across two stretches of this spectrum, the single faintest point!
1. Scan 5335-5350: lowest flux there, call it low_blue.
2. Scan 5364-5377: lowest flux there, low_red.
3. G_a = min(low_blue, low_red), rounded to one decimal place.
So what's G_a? 18.9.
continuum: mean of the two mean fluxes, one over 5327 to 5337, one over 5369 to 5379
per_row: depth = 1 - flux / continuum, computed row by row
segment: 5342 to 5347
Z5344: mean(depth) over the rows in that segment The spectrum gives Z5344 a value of -0.12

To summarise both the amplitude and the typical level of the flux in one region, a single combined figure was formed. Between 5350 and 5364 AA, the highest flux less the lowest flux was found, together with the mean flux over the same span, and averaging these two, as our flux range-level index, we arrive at 19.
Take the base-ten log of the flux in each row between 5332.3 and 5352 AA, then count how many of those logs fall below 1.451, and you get 6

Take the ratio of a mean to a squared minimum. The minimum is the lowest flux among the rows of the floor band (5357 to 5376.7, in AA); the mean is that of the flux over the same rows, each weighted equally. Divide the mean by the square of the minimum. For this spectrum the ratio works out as 0.082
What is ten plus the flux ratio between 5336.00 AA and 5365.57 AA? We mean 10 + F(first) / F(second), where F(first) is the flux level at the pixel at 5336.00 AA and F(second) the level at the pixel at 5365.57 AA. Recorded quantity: 10.8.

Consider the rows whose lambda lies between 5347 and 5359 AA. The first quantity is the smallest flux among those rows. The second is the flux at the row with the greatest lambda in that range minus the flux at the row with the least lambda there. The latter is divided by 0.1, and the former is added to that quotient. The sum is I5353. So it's 80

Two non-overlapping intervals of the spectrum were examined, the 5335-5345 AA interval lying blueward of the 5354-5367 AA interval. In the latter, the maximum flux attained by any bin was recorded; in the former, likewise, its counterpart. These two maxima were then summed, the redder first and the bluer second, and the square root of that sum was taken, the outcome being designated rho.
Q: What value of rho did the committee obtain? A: 7.89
